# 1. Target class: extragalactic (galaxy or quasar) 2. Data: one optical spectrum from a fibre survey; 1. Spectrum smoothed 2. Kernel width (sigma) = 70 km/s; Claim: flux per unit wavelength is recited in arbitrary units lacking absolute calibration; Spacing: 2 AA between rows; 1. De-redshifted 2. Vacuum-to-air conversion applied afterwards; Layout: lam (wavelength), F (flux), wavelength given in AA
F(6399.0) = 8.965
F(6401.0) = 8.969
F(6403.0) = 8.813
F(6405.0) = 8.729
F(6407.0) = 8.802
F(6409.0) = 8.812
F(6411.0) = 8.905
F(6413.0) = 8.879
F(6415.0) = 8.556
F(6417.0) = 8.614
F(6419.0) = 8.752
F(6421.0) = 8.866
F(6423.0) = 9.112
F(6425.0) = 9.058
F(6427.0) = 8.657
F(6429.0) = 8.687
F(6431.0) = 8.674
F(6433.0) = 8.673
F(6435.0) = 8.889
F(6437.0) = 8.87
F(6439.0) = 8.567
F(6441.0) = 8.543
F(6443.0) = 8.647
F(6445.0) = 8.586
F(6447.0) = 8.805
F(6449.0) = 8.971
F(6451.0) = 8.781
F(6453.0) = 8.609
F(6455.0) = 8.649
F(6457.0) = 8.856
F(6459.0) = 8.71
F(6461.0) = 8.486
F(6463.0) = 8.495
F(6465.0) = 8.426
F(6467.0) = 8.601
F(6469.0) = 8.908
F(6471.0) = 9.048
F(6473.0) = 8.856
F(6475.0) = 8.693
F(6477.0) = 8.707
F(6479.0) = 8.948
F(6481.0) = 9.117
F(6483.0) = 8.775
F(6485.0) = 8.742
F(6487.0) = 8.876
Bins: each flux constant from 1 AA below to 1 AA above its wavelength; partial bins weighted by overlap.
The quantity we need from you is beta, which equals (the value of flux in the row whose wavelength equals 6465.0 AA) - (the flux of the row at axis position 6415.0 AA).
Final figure -0.13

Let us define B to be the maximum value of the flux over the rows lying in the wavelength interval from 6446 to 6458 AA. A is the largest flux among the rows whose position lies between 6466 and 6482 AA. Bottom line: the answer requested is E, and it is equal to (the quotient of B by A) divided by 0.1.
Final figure 9.84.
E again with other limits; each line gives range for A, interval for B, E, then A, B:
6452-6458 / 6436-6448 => 10.02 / 8.856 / 8.87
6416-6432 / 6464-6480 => 9.93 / 9.112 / 9.048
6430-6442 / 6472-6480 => 10.07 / 8.889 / 8.948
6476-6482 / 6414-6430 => 9.99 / 9.117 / 9.112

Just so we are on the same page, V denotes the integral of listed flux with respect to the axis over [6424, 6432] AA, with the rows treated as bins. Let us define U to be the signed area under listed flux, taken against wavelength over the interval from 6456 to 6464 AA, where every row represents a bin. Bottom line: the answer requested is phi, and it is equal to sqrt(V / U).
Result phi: 1.01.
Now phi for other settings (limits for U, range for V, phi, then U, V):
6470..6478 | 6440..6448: 0.99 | 70.6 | 69.2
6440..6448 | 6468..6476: 1.01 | 69.2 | 71.0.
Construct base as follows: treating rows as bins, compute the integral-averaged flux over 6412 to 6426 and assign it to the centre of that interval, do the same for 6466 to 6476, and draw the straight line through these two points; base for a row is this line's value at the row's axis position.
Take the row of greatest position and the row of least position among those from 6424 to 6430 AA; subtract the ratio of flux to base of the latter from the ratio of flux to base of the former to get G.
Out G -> -0.04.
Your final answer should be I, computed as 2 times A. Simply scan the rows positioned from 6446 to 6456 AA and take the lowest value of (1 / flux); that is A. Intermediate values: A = 0.1115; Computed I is 0.2229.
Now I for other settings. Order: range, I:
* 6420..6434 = 0.2195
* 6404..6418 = 0.2246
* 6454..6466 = 0.2258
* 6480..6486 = 0.2194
